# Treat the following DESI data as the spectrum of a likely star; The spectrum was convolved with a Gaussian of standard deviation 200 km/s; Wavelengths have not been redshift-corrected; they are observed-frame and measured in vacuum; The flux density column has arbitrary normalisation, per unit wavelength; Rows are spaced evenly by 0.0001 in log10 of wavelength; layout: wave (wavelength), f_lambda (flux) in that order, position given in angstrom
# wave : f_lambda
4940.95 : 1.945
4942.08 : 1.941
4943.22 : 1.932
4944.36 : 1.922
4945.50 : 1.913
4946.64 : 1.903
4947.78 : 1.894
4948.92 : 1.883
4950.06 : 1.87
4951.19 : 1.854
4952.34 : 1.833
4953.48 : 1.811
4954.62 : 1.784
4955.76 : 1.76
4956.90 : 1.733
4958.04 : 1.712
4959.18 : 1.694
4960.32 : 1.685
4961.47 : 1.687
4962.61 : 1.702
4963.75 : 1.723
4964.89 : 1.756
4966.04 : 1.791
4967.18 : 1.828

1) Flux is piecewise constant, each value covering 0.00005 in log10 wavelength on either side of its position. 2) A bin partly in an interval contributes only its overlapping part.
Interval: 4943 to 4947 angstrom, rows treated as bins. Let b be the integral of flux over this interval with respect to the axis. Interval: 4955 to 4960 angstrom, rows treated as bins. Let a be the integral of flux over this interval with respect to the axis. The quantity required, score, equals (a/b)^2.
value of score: 1.3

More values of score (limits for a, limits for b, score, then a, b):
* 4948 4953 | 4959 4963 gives 1.9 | 9.3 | 6.8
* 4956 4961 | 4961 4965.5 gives 1.2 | 8.5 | 7.7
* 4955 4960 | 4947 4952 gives 0.9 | 8.6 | 9.4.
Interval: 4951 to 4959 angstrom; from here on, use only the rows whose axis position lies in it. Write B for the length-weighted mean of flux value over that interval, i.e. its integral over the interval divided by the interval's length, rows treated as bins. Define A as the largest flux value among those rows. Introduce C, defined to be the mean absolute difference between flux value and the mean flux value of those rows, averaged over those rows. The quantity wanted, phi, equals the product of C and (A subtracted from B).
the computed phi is -0.0033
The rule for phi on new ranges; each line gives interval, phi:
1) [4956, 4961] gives -0.0004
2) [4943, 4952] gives -0.0008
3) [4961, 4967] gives -0.0017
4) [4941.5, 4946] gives -0.0001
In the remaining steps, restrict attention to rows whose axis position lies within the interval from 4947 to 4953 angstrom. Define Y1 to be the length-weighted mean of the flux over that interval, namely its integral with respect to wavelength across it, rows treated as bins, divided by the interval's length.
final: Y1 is 1.87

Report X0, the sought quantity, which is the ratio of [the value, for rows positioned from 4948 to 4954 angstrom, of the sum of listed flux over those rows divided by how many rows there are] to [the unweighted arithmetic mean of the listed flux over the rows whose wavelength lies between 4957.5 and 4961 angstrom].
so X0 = 1.09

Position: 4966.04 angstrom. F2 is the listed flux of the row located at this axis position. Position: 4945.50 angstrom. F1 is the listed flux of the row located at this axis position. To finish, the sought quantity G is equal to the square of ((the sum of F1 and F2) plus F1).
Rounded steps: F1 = 1.913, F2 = 1.791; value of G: 31.6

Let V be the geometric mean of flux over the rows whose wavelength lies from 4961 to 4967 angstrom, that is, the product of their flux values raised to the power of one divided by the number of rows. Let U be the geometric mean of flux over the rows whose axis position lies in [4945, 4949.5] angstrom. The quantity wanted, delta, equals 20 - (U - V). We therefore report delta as 19.8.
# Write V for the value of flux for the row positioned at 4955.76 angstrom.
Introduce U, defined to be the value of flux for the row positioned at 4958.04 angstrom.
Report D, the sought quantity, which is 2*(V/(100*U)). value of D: 0.0206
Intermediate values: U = 1.712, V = 1.76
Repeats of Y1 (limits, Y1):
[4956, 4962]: 1.71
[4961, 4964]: 1.71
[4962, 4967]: 1.75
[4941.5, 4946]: 1.93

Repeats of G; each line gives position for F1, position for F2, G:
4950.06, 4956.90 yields 30.0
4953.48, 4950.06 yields 30.2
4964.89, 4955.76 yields 27.8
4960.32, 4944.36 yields 28.0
